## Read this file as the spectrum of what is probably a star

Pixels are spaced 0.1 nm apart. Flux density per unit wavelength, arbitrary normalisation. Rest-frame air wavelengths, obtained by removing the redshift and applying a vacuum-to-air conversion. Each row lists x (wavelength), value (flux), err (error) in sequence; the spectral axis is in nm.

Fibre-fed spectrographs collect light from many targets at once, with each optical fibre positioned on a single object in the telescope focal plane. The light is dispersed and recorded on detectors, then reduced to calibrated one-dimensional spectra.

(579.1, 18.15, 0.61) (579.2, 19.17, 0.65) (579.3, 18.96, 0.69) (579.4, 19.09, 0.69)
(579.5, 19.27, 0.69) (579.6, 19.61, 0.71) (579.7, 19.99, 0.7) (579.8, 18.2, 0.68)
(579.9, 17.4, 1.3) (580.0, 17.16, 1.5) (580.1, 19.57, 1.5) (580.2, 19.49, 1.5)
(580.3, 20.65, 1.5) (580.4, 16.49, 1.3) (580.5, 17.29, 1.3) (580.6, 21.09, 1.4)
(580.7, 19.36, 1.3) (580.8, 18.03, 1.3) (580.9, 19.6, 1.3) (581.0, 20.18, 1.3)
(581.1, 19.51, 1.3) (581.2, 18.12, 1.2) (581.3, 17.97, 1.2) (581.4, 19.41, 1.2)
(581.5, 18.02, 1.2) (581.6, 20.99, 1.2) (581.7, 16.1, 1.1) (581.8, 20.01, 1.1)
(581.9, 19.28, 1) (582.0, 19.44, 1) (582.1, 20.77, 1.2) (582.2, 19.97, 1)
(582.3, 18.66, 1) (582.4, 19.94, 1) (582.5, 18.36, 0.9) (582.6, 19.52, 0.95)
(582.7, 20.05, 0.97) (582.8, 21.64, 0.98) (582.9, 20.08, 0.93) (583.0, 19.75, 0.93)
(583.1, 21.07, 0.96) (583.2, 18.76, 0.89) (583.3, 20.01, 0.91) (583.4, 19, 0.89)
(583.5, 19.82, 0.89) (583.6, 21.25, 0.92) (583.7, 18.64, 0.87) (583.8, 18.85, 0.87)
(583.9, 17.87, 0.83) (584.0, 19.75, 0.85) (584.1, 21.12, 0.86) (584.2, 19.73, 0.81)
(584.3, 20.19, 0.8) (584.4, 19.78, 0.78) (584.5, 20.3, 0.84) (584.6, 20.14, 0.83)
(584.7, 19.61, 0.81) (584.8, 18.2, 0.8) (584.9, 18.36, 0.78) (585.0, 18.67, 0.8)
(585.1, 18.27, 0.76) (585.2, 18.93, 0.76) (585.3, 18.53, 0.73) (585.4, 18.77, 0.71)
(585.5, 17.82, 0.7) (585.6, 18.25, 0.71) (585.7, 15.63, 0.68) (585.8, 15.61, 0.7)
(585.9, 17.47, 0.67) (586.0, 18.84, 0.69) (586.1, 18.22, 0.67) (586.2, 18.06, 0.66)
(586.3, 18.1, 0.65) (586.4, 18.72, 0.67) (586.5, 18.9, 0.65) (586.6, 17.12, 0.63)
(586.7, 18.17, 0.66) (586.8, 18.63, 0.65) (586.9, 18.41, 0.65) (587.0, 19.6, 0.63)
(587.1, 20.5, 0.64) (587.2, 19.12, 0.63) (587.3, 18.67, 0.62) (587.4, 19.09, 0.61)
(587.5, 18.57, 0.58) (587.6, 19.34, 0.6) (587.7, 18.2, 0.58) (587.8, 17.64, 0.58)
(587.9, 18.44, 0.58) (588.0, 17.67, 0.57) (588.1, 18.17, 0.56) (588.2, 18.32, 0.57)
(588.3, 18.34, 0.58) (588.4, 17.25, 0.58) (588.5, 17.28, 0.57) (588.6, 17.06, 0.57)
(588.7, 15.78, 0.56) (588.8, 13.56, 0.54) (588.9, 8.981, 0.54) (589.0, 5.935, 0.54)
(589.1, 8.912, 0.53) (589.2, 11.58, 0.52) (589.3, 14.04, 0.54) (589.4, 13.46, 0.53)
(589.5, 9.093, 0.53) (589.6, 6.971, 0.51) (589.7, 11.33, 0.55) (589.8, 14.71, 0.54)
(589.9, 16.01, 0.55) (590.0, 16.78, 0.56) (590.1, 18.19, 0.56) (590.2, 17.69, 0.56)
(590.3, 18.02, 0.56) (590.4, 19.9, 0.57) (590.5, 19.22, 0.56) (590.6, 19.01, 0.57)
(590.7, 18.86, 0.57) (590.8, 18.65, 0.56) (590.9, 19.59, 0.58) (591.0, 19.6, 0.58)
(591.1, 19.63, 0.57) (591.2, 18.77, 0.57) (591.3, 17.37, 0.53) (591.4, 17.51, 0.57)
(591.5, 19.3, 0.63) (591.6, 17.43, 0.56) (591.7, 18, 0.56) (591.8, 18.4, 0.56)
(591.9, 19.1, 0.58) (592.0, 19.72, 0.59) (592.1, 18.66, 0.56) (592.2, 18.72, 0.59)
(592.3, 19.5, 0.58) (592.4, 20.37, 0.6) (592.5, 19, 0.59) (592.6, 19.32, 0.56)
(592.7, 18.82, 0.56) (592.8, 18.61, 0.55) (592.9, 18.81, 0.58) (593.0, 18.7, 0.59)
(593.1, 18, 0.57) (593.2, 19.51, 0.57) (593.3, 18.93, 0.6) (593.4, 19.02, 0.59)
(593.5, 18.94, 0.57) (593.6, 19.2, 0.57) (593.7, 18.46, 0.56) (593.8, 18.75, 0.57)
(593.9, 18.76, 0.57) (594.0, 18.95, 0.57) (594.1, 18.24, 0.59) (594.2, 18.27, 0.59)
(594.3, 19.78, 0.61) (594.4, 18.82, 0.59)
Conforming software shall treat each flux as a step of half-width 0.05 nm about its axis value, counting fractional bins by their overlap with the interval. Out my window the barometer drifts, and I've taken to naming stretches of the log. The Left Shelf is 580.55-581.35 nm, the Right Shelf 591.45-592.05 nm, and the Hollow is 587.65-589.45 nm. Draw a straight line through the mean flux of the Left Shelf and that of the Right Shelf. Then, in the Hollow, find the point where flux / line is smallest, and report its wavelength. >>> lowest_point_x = 589.0 nm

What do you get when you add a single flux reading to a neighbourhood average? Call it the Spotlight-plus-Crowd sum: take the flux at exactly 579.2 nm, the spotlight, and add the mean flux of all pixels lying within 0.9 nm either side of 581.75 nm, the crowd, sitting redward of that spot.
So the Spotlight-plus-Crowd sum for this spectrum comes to 38.4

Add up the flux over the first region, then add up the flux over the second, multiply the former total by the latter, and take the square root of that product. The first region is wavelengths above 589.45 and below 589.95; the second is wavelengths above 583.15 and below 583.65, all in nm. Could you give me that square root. 76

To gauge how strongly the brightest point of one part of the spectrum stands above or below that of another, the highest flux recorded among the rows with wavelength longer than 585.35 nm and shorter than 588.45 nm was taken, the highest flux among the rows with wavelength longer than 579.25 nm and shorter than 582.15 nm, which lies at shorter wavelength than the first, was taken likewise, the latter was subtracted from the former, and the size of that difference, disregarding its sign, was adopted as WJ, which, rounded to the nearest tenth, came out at 0.6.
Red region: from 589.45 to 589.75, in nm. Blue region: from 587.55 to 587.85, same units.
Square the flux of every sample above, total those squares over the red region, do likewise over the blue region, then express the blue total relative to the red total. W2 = 3.91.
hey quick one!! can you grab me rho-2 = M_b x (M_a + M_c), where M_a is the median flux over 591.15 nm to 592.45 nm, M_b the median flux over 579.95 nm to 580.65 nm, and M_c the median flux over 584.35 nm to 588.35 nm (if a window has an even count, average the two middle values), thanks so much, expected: 724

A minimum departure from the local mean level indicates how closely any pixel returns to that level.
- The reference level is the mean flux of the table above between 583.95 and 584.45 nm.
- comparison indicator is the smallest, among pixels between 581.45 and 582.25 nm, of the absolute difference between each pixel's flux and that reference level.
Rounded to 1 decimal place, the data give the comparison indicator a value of 0.1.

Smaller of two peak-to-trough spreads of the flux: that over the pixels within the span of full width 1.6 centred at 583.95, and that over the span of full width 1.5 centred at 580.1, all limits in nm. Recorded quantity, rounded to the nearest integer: 3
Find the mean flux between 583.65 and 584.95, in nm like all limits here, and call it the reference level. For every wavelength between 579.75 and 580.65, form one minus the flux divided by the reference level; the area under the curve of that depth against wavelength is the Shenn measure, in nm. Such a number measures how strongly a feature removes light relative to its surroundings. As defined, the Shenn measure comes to 0.039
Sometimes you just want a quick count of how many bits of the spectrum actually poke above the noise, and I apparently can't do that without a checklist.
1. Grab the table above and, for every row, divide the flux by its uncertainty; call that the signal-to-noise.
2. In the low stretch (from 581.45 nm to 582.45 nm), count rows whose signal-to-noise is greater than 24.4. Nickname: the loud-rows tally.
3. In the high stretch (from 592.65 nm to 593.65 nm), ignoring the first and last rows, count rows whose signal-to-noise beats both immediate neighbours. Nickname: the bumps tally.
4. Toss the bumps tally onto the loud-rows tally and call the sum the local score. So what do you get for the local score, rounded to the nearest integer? 2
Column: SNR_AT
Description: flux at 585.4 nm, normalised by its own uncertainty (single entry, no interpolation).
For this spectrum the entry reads 26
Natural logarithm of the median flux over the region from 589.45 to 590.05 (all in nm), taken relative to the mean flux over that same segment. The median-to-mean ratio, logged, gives 0.042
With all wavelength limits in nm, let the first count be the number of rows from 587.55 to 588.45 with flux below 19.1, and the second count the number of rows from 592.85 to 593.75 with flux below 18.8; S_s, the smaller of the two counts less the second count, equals 0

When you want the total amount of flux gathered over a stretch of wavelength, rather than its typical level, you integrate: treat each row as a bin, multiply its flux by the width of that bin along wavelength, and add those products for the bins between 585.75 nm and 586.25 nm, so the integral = 8.8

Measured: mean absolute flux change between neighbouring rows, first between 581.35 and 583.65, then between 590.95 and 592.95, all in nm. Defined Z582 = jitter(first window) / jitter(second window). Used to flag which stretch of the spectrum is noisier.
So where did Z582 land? 2.1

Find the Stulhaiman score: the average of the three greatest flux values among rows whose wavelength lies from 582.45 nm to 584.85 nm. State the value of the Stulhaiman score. 21.3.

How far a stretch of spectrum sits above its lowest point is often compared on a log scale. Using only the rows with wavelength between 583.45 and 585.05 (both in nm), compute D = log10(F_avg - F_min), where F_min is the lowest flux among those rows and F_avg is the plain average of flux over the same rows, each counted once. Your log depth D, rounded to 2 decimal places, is 0.22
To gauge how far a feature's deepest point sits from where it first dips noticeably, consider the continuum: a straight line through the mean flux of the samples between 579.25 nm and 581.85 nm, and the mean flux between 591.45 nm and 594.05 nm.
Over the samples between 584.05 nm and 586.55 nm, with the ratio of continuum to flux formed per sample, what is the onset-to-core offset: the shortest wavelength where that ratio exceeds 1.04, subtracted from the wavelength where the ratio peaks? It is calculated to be 0.30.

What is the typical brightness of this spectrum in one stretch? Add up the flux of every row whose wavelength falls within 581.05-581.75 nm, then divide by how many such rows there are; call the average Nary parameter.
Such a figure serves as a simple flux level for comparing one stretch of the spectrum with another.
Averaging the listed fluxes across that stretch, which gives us 18.6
